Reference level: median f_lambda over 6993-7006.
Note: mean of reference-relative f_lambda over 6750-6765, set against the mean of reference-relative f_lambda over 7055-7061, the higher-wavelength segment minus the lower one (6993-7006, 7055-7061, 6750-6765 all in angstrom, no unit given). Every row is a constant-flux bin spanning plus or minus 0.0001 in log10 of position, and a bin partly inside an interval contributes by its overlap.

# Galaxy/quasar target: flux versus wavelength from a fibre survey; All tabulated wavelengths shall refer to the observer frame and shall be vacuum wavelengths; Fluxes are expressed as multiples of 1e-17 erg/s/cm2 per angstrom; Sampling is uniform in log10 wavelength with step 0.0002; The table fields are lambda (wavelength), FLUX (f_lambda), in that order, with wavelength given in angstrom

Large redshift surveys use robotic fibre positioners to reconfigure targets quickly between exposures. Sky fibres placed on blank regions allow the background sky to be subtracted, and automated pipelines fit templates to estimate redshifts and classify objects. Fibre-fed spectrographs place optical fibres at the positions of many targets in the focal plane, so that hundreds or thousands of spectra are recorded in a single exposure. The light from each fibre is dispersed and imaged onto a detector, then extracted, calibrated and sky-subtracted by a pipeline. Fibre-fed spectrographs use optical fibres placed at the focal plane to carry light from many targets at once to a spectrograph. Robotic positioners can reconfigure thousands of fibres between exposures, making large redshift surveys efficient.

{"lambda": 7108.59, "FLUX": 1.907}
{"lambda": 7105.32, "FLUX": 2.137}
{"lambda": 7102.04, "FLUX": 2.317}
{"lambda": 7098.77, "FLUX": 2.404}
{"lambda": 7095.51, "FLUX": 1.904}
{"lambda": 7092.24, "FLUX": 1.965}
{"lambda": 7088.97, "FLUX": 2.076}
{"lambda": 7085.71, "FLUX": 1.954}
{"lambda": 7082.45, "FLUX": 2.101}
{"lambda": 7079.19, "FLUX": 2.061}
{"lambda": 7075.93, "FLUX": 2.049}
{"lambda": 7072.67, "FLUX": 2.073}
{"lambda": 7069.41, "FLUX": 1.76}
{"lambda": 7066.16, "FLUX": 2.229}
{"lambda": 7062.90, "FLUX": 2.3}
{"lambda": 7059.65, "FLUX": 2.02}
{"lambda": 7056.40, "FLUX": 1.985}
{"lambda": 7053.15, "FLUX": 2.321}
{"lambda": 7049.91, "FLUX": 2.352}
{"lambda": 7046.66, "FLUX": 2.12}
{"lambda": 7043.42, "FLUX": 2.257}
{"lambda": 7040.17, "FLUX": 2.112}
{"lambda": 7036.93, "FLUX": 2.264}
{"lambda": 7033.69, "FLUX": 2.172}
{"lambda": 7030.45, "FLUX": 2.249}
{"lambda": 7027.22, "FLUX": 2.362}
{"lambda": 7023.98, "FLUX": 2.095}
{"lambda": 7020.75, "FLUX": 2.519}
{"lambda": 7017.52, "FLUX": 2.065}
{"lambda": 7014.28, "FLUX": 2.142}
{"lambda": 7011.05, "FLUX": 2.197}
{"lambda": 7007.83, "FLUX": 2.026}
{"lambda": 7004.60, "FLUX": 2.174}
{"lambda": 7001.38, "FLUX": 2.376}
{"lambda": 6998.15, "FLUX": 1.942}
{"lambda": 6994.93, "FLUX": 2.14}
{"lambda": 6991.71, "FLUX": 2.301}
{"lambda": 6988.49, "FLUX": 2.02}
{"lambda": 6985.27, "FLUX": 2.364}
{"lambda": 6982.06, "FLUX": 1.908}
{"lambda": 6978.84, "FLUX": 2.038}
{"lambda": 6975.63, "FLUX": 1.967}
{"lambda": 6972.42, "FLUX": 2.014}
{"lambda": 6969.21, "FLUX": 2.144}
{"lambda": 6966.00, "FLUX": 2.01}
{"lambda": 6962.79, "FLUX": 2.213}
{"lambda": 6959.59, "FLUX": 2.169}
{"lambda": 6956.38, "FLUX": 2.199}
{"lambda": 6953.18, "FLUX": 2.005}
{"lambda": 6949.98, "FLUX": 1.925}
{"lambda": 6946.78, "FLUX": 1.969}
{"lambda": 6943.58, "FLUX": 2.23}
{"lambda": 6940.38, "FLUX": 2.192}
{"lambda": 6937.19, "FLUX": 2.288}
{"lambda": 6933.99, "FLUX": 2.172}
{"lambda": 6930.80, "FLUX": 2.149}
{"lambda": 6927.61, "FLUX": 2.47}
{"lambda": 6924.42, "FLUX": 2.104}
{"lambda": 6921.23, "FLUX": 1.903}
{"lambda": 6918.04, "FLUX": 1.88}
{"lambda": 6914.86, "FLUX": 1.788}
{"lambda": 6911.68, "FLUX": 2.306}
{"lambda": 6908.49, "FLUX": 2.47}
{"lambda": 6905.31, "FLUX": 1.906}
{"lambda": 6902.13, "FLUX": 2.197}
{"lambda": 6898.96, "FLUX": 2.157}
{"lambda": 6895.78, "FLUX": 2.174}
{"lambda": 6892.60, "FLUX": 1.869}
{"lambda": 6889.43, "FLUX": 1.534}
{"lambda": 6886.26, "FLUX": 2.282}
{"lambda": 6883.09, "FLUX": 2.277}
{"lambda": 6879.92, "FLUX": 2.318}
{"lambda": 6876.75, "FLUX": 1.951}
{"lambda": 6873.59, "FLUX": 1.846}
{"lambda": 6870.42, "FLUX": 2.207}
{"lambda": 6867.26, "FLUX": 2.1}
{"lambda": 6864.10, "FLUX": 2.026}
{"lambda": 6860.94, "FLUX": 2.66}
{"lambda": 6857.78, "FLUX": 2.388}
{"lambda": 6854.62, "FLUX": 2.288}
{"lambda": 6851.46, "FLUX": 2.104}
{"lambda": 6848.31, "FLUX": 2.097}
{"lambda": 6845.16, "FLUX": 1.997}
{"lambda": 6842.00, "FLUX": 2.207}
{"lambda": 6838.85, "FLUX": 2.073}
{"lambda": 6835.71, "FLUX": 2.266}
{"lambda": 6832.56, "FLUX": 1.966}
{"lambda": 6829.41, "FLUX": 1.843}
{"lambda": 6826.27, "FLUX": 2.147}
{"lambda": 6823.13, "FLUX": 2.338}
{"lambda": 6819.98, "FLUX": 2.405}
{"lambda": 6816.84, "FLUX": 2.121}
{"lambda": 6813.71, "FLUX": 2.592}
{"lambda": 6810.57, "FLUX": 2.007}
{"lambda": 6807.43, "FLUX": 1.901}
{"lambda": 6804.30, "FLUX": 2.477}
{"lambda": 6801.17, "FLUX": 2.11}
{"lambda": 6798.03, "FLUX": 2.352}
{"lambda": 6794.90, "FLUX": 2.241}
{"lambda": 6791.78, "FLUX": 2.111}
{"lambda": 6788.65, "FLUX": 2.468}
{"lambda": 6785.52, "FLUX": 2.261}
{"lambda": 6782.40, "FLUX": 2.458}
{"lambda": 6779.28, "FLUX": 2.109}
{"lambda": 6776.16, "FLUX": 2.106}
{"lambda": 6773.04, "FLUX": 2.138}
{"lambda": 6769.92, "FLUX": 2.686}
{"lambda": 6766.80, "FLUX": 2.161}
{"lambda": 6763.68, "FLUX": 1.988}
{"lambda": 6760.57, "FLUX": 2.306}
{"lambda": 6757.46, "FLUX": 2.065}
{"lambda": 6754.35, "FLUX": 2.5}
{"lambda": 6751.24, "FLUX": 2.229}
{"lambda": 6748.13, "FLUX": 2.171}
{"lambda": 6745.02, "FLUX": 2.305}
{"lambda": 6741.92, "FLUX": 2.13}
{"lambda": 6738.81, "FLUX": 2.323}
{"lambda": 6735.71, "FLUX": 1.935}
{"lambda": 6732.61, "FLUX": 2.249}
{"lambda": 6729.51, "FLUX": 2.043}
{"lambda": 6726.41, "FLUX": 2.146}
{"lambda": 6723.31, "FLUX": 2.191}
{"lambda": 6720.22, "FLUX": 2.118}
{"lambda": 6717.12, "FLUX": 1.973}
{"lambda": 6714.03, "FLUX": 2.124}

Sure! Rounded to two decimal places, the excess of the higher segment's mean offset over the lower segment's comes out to -0.22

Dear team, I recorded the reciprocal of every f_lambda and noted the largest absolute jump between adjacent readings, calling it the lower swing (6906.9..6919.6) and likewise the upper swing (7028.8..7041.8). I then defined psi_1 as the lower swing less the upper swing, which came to 0.09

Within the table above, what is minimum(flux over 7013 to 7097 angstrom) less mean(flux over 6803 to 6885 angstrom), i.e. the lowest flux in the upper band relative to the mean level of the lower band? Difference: -0.42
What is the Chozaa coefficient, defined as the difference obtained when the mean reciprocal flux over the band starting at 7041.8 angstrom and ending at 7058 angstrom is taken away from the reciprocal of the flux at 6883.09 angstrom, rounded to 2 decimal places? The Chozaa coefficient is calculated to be -0.02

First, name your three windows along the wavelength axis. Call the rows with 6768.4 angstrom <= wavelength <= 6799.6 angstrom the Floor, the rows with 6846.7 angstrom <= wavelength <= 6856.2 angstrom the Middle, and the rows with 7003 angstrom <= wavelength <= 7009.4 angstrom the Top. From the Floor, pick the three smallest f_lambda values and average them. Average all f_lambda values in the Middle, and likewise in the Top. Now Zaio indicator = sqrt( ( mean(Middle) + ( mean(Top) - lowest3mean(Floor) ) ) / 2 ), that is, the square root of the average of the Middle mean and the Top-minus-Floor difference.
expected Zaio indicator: 1.038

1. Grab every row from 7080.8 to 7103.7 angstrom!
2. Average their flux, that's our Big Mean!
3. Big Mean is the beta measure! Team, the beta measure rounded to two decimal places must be 2.10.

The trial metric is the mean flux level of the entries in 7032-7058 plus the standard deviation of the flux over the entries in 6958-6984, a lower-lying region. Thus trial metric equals 2.30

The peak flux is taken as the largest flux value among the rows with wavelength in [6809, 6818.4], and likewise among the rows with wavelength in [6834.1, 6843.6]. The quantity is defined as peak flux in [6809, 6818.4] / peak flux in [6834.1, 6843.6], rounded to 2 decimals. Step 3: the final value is 1.14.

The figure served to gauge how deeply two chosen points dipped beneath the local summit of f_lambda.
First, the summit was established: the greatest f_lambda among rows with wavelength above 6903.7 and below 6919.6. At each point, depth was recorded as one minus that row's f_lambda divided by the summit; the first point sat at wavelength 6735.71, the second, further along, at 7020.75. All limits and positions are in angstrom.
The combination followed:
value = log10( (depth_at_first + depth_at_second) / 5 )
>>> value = -1.41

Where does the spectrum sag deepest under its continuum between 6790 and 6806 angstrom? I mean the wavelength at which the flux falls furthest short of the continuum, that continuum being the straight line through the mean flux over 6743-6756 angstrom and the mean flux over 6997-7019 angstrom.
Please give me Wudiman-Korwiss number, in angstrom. 6791.78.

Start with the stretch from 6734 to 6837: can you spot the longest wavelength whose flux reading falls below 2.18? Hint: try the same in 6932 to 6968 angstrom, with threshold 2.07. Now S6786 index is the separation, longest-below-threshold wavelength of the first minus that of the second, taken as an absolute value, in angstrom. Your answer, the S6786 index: 133.4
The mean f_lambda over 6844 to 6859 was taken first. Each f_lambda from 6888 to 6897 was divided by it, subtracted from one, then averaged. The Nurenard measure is 0.15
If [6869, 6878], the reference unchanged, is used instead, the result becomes 0.08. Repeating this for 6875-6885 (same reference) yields 0.00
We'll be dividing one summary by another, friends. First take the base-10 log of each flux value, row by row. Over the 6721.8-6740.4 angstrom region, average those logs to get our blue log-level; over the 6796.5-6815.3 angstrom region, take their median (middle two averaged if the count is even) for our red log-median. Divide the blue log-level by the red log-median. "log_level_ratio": 0.95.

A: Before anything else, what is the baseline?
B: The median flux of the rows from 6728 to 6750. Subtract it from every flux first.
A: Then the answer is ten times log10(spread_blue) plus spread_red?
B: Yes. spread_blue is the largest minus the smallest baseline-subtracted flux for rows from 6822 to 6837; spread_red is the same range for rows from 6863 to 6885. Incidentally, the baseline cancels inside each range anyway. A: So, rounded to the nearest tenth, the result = -2.6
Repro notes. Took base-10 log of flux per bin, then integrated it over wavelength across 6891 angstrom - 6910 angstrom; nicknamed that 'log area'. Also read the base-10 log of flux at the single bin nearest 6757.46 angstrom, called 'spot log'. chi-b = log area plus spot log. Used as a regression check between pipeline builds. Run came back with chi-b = 6.5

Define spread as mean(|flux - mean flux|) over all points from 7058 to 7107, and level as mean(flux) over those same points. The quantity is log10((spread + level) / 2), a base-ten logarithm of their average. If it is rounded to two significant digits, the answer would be 0.045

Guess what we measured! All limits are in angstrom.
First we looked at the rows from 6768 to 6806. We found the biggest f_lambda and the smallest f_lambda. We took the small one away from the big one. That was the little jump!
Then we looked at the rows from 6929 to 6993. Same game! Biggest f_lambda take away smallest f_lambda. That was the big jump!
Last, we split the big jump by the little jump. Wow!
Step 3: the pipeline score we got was 0.79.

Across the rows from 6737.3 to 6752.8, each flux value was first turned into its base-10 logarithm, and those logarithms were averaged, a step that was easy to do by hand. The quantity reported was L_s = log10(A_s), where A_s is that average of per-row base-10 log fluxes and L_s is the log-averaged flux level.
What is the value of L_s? -0.458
